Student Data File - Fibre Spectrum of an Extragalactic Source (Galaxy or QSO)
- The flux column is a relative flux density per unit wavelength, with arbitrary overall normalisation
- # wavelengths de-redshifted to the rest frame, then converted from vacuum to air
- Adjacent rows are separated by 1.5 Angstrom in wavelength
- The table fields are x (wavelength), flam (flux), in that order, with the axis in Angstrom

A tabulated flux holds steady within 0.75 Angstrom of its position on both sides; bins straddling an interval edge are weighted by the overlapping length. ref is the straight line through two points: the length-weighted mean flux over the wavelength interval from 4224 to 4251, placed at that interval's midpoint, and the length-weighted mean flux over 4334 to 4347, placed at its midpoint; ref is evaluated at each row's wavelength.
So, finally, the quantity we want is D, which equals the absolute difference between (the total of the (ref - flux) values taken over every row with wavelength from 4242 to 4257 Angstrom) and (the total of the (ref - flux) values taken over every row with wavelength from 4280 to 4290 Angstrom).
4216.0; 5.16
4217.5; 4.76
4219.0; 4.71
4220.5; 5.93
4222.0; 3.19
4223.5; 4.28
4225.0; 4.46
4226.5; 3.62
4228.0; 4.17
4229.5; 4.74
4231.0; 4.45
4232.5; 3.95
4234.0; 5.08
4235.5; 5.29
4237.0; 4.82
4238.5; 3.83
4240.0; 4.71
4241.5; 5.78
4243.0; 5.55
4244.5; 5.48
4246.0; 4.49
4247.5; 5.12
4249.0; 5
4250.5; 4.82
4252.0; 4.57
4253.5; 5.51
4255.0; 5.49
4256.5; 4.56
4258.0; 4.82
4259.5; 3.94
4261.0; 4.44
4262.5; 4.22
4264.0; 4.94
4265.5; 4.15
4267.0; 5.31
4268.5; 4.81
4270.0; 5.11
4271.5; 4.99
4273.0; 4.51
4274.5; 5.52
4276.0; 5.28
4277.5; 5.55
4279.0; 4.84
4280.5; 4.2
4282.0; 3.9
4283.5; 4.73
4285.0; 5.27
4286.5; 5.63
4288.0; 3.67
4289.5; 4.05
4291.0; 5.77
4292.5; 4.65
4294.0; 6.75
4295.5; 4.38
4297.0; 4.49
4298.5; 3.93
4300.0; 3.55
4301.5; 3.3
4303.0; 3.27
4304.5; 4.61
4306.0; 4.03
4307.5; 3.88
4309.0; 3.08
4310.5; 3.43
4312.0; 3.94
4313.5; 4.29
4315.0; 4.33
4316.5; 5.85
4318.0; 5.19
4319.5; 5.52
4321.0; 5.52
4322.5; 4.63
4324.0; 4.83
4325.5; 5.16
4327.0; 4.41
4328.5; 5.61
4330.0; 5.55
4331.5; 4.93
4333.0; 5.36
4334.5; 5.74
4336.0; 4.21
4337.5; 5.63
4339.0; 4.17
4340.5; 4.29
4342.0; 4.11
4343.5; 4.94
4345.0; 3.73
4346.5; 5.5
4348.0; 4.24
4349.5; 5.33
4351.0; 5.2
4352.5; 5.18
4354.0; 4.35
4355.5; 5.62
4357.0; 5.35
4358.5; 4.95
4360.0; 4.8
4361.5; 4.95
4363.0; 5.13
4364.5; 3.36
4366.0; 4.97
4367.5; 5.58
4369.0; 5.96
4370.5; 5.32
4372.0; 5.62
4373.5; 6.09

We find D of 4.8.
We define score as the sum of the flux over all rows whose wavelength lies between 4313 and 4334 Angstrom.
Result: 71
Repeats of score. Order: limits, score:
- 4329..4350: 68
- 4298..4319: 57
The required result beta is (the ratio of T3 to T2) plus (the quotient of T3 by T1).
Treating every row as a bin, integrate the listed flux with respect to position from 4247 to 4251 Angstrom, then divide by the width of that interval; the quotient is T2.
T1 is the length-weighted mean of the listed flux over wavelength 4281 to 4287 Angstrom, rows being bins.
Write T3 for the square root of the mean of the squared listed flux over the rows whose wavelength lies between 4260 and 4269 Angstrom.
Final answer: 1.90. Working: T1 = 4.82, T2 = 5.0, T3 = 4.66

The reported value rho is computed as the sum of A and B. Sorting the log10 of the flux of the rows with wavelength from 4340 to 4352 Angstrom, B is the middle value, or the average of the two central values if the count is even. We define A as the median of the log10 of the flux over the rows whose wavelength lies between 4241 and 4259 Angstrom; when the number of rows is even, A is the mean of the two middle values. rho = 1.37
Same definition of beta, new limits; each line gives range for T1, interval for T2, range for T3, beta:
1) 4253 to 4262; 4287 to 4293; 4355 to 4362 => 2.20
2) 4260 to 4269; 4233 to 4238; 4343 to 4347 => 2.00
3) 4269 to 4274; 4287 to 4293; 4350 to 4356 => 2.16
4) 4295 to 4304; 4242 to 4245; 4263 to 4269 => 2.13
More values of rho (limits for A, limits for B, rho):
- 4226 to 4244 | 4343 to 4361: 1.38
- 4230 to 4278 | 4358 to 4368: 1.38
